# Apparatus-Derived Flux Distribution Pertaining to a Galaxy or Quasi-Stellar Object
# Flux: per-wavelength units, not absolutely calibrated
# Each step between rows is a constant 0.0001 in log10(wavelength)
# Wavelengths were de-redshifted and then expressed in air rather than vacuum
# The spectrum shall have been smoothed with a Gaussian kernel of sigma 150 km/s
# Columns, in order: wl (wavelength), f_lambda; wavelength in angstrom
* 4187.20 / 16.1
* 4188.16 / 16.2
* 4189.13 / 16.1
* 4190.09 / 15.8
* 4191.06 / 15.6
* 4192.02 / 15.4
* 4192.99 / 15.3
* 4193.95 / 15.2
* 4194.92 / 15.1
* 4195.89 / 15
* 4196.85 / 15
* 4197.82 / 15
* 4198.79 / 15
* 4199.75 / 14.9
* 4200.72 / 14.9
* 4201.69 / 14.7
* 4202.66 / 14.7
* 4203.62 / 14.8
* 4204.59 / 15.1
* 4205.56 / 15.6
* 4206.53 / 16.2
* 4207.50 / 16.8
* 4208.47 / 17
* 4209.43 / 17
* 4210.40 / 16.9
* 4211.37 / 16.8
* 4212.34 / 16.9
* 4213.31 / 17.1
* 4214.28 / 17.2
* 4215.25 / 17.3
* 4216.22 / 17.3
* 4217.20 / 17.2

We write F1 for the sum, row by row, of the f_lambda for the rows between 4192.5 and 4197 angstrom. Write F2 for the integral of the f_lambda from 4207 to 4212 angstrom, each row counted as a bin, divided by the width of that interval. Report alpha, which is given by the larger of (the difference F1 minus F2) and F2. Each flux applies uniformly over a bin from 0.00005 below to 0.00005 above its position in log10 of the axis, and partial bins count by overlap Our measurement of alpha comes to 58.7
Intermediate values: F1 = 75.6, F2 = 16.9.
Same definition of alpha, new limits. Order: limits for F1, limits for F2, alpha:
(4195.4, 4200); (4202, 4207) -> 59.6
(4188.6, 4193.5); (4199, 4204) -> 63.4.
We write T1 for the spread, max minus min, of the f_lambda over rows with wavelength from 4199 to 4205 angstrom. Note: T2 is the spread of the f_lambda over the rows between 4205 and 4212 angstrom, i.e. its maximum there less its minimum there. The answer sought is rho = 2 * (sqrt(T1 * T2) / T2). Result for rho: 1.07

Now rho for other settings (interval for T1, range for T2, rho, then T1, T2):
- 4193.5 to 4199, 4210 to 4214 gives 1.63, 0.20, 0.30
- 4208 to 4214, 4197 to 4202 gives 2.00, 0.30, 0.30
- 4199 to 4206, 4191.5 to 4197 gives 3.00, 0.90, 0.40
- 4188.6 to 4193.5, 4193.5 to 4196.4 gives 4.00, 0.80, 0.20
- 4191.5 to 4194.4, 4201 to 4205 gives 1.41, 0.20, 0.40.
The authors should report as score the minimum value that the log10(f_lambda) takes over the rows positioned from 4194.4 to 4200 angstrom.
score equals 1.17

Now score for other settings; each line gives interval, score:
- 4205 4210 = 1.19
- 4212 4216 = 1.23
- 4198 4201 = 1.17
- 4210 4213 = 1.23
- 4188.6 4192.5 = 1.19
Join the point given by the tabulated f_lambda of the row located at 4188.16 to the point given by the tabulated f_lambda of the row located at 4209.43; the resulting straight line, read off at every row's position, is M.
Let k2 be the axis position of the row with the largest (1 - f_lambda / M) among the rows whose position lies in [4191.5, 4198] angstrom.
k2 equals 4197.82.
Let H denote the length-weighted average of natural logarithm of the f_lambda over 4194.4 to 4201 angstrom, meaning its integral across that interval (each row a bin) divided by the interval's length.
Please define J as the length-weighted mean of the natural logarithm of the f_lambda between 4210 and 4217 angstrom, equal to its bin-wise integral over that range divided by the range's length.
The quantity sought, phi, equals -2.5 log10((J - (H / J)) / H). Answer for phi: 0.40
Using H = 2.71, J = 2.83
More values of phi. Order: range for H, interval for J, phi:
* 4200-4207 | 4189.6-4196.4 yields 0.48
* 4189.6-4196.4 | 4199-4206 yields 0.52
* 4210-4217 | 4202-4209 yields 0.54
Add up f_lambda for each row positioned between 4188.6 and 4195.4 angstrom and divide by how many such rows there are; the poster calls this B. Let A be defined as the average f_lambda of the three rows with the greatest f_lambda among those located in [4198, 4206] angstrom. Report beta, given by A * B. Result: 236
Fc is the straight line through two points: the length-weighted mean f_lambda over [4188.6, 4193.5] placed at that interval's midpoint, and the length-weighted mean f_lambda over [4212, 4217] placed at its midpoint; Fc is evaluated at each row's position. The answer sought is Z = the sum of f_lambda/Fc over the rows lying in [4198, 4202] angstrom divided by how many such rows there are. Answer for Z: 0.92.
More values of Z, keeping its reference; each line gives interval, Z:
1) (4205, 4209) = 0.98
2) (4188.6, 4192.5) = 1.01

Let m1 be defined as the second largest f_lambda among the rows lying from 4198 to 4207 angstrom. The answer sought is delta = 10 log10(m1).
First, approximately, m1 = 15.6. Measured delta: 11.9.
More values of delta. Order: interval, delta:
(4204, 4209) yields 12.3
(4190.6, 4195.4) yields 11.9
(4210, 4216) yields 12.4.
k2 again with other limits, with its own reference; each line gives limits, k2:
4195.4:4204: 4202.66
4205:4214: 4205.56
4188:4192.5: 4192.02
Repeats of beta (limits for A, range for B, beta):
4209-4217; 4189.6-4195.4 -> 266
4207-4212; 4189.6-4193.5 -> 263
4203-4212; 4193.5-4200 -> 255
